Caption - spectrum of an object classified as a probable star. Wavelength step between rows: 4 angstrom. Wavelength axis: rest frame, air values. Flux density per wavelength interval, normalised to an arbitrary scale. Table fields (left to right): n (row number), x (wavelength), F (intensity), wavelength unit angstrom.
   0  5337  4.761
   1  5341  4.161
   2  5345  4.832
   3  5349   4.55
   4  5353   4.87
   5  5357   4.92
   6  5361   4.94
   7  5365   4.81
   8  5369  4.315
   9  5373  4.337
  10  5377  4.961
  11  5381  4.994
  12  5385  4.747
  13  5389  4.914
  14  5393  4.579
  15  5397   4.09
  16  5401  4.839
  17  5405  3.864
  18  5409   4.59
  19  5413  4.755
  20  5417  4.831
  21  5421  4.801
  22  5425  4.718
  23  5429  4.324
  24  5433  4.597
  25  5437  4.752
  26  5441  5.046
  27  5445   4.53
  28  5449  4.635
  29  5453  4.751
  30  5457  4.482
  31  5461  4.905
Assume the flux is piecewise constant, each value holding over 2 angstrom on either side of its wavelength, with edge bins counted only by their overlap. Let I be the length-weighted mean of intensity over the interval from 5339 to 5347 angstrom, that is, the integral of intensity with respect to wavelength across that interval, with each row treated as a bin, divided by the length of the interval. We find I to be 4.50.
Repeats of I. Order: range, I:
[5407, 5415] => 4.67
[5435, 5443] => 4.90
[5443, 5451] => 4.58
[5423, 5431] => 4.52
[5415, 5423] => 4.82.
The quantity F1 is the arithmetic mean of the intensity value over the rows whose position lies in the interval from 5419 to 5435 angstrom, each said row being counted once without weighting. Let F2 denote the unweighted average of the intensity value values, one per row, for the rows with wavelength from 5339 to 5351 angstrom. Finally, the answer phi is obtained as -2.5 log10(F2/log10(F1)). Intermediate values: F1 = 4.61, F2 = 4.51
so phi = -2.082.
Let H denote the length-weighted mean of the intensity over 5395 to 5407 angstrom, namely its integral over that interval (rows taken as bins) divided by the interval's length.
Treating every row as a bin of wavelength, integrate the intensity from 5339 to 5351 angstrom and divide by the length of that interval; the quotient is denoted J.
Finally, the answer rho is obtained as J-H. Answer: 0.25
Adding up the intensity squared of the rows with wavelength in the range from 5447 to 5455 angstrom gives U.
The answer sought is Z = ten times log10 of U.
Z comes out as 16.44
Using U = 44.1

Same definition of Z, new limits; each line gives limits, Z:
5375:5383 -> 16.95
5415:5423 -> 16.66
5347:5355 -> 16.48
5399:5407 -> 15.84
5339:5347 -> 16.09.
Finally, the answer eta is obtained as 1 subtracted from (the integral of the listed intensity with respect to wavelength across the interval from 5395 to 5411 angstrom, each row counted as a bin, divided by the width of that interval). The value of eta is 3.35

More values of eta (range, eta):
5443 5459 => 3.60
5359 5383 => 3.73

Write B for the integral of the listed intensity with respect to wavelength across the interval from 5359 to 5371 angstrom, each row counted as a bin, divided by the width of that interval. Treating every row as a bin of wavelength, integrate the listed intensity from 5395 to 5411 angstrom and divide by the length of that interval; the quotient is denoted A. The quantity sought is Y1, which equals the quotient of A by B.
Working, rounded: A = 4.35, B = 4.69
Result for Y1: 0.93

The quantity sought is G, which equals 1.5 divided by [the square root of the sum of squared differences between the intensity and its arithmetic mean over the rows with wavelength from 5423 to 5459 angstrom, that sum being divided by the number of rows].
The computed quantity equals 7.8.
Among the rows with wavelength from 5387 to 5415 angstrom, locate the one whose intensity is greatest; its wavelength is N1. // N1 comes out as 5389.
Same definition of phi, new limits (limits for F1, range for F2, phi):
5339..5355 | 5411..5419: -2.148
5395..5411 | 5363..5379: -2.146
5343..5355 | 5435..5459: -2.104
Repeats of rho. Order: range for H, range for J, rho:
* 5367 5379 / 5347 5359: 0.24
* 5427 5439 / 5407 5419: 0.17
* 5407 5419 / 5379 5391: 0.16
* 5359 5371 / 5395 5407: -0.42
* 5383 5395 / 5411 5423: 0.05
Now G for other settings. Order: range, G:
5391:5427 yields 4.5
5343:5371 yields 7.0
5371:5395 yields 6.4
